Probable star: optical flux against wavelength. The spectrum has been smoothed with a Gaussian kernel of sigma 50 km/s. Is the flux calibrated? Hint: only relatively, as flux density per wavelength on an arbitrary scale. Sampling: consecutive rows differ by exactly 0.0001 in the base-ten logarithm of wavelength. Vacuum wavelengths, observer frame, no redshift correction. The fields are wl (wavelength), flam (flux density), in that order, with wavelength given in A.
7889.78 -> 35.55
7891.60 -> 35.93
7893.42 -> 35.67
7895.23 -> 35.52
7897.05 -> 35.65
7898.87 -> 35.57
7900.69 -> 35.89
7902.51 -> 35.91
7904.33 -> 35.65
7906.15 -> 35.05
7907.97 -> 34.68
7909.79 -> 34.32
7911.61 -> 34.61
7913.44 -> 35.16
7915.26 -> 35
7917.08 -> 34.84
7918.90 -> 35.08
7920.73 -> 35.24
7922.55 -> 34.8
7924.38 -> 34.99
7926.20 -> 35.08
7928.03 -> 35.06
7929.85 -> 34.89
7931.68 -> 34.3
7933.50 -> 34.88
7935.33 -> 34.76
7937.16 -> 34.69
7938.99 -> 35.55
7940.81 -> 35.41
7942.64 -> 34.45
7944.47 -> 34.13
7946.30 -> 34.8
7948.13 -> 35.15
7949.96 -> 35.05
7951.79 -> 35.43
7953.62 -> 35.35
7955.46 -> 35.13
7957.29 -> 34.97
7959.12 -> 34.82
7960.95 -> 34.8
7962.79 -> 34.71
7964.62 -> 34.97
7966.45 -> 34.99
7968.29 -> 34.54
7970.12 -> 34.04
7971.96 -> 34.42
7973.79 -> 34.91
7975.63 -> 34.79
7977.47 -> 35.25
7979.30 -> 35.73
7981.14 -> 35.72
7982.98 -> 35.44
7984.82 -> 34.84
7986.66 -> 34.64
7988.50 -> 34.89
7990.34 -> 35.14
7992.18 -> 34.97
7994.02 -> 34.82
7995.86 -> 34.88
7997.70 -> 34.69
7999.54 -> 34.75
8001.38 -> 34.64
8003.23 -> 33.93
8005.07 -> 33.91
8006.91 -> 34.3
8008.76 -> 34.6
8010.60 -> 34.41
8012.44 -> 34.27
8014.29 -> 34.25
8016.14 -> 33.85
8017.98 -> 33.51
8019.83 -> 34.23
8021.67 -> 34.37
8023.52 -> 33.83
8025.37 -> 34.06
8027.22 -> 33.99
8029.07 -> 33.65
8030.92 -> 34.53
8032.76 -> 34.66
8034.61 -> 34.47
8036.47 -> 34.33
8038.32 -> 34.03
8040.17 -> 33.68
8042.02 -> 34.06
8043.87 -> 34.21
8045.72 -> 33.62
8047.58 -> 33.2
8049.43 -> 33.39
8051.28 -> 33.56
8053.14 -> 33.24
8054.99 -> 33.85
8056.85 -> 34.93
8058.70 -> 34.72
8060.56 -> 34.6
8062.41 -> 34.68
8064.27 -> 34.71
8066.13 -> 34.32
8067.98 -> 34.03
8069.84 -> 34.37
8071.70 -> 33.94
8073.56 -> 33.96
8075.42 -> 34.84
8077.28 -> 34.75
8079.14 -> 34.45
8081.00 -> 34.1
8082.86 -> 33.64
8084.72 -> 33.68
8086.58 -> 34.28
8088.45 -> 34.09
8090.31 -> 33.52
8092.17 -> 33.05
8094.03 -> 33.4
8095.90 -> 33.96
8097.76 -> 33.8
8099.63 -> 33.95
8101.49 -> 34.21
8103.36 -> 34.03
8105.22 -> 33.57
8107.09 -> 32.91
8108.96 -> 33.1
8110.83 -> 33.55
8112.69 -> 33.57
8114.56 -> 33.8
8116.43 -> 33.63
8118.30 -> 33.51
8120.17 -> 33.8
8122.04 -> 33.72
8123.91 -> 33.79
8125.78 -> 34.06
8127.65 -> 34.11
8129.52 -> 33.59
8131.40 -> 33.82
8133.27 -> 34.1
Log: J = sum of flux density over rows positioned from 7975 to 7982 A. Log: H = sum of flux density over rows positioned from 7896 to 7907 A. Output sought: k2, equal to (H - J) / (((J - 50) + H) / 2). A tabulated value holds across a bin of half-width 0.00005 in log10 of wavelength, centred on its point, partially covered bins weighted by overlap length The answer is 0.47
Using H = 214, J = 141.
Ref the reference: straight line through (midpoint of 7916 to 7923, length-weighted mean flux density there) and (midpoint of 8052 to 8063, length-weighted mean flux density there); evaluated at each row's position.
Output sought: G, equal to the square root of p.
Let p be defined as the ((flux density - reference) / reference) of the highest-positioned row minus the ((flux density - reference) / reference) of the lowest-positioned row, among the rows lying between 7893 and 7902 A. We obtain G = 0.09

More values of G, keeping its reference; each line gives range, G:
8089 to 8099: 0.10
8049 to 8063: 0.20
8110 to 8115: 0.09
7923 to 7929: 0.05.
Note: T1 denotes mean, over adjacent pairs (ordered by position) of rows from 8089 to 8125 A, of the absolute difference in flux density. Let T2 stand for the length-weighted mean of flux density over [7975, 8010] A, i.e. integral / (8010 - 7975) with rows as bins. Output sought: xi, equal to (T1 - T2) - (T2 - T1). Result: -69.1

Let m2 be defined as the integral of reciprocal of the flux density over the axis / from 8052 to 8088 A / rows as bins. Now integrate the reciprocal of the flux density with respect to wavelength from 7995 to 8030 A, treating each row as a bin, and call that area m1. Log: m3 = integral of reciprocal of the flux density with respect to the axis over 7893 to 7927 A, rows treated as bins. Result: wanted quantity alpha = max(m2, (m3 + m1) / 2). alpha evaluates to 1.05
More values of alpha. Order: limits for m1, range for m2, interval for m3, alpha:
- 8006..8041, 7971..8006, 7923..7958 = 1.01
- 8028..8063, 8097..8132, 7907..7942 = 1.04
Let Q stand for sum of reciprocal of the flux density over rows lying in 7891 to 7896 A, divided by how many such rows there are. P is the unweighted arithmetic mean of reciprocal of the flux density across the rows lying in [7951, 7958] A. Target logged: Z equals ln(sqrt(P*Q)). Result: -3.57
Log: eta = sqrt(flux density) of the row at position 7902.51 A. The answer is 5.99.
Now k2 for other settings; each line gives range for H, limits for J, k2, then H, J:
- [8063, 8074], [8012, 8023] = 0.00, 205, 204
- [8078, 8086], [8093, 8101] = 0.01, 136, 135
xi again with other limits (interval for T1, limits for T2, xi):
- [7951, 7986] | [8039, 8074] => -67.6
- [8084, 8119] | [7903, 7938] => -69.2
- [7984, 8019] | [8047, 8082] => -68.0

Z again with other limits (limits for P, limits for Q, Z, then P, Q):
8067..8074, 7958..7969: -3.54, 0.0293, 0.0287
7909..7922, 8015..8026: -3.54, 0.0287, 0.0294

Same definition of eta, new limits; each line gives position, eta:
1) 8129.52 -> 5.80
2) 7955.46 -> 5.93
